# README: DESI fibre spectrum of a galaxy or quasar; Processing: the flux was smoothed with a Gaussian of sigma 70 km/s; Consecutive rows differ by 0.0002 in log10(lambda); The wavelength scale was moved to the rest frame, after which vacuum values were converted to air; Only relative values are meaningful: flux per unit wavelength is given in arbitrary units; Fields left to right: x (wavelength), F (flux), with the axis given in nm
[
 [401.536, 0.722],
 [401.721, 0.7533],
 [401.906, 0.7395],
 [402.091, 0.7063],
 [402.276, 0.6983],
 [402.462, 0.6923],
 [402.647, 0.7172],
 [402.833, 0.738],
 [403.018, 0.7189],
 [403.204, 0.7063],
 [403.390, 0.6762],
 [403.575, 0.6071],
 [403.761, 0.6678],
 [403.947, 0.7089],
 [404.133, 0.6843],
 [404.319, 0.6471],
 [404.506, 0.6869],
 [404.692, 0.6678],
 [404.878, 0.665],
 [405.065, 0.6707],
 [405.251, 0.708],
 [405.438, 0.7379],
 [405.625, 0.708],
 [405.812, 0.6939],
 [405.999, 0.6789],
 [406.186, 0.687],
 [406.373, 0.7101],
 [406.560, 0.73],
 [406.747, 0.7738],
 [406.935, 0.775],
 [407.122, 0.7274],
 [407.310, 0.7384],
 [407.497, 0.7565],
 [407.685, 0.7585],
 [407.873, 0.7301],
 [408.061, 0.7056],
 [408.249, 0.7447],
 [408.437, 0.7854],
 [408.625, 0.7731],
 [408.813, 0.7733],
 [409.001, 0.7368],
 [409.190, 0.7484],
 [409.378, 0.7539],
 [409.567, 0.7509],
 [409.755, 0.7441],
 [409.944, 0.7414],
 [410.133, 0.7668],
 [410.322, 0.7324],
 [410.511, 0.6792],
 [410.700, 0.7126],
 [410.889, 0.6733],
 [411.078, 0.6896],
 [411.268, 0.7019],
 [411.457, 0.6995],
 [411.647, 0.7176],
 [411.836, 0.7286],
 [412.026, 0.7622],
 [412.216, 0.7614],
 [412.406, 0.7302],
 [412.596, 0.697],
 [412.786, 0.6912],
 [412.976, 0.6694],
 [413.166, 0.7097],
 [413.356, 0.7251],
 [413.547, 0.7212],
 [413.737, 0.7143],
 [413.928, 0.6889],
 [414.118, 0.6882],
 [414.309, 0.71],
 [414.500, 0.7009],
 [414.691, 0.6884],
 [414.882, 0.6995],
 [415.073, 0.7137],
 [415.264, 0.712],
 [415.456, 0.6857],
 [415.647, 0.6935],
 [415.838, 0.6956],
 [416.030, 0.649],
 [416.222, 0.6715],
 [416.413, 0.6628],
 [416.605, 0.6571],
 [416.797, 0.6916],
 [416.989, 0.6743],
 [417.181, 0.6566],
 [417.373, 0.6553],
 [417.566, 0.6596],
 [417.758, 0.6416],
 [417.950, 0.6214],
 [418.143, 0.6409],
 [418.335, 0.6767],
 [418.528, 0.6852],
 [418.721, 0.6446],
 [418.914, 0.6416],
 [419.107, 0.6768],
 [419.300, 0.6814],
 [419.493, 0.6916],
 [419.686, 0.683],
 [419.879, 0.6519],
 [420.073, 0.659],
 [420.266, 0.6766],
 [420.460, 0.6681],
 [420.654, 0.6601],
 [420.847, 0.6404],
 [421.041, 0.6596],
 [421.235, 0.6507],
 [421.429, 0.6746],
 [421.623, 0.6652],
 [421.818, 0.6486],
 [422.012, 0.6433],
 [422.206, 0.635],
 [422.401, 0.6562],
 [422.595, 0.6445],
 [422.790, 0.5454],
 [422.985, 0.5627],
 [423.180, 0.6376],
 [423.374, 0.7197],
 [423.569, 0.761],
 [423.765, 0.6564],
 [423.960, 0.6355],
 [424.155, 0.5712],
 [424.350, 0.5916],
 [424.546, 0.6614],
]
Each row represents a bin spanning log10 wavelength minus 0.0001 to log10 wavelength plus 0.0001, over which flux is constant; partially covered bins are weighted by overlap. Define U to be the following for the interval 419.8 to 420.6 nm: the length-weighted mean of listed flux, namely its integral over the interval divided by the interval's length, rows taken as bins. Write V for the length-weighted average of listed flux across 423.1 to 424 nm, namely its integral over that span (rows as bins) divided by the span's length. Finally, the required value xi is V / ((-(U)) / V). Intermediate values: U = 0.663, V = 0.686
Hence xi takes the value -0.71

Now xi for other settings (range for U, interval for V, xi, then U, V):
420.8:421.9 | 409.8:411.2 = -0.78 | 0.657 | 0.714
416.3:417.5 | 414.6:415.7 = -0.73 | 0.666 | 0.699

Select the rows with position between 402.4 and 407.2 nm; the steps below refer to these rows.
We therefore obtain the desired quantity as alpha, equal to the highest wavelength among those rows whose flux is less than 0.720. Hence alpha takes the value 406.373 nm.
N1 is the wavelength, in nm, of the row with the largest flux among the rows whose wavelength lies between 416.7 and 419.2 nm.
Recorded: 416.797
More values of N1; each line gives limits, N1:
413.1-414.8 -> 413.356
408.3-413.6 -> 408.437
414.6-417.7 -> 415.073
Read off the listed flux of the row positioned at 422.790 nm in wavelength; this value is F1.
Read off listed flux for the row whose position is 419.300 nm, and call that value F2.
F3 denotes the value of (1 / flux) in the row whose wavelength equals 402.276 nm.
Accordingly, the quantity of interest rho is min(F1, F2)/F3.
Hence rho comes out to 0.38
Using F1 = 0.5454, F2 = 0.6814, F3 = 1.43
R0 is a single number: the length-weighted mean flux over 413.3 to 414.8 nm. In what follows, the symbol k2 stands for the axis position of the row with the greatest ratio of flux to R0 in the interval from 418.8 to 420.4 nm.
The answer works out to 419.493 nm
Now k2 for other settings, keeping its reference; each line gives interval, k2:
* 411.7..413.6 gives 412.026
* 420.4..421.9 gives 421.429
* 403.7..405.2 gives 403.947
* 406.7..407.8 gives 406.935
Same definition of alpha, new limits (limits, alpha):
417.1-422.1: 422.012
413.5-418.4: 418.335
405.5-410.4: 408.061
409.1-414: 413.928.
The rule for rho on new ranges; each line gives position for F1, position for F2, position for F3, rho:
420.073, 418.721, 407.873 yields 0.47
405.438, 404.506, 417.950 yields 0.43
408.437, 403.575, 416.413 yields 0.40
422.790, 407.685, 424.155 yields 0.31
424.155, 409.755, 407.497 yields 0.43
